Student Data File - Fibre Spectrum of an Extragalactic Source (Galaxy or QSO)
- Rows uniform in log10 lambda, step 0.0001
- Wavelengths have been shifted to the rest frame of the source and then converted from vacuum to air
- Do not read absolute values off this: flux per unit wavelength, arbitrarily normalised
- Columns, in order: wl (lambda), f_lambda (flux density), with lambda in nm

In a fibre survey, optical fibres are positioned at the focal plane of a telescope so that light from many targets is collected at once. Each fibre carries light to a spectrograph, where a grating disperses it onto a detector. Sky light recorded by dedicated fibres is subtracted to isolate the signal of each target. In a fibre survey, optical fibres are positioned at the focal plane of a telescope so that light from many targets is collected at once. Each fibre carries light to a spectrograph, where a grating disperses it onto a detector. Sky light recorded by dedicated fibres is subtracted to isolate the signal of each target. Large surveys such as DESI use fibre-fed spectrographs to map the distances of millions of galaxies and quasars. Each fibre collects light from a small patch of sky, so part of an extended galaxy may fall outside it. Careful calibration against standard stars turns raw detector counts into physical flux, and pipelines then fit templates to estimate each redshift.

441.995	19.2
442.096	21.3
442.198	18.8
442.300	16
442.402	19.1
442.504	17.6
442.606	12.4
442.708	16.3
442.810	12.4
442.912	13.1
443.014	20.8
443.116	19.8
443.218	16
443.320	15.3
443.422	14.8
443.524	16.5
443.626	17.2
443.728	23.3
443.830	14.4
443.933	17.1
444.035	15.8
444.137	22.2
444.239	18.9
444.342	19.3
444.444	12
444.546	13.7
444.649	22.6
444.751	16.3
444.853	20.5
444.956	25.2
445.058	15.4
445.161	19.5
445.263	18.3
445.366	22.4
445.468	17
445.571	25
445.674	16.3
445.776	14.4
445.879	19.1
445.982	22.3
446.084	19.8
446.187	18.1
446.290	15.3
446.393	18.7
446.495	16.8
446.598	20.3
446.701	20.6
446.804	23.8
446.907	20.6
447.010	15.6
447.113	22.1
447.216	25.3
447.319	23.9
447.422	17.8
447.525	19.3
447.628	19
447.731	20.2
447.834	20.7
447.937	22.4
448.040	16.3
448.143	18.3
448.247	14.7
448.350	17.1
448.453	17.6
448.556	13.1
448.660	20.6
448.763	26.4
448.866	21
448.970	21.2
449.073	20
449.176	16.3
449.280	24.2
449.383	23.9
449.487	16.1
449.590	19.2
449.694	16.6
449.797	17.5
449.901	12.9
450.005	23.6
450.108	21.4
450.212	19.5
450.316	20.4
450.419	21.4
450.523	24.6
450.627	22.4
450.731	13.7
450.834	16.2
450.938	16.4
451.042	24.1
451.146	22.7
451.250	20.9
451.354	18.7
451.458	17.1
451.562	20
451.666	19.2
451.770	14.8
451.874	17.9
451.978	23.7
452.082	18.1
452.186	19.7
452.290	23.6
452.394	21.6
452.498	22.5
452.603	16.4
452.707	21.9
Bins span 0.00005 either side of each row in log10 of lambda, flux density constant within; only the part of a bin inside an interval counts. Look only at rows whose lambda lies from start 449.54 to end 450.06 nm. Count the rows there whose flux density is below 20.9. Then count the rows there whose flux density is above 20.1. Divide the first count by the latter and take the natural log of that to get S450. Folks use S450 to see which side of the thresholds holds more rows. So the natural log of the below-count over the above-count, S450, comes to 1.4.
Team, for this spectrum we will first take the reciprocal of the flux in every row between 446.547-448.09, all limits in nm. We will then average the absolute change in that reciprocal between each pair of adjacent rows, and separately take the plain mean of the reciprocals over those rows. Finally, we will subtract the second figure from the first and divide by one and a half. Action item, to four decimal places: -0.0283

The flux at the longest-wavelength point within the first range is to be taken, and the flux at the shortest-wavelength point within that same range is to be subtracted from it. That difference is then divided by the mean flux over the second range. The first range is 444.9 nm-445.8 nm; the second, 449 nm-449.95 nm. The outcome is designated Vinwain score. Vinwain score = -0.6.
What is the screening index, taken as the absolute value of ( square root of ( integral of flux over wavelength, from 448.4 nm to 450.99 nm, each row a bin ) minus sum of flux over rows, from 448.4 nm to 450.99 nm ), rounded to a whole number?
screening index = 479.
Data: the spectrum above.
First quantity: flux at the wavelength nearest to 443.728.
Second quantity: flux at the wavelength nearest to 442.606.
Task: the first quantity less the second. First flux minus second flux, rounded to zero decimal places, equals 11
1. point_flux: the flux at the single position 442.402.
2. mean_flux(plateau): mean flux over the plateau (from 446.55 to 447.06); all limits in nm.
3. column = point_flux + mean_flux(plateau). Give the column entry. 39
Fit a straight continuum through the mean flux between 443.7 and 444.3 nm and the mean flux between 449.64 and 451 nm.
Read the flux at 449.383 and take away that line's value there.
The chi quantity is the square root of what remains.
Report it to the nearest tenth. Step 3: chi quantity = 2.2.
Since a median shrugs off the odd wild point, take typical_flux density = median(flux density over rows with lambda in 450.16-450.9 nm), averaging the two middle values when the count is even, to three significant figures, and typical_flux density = 20.4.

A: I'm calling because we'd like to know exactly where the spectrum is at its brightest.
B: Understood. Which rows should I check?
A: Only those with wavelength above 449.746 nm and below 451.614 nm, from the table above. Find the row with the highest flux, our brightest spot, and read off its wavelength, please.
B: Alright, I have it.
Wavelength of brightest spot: 450.523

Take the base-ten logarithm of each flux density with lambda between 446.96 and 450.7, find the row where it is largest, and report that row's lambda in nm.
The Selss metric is 448.763 nm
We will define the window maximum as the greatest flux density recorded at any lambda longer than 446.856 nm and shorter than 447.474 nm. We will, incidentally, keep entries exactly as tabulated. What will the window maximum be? 25.3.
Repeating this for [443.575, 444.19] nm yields 23.3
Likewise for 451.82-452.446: 23.7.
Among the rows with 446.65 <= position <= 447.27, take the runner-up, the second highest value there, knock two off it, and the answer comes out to 21.8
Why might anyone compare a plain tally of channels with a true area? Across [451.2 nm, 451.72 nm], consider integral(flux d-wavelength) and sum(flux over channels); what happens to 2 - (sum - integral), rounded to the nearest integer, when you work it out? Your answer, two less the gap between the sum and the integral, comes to -84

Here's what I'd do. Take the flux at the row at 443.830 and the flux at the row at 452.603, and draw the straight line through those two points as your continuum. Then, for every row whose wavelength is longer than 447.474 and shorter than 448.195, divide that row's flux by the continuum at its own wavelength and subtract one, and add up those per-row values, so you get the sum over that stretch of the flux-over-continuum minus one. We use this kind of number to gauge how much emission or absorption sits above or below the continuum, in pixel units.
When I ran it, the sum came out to 1.9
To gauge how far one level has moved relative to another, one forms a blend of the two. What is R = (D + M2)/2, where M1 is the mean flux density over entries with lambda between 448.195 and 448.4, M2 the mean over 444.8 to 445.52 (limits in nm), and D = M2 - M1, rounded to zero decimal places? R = 12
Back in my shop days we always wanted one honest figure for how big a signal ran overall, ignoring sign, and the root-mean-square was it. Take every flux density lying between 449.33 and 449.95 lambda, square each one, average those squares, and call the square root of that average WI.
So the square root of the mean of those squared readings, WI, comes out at 18.0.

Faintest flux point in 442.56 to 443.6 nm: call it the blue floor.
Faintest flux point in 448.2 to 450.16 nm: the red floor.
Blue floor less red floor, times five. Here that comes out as -2.5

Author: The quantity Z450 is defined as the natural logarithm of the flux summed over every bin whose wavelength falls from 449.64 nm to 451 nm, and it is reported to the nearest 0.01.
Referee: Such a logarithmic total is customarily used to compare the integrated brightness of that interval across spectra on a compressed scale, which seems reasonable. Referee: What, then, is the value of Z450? 5.51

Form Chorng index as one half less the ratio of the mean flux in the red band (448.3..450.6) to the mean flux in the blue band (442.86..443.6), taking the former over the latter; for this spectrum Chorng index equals -0.69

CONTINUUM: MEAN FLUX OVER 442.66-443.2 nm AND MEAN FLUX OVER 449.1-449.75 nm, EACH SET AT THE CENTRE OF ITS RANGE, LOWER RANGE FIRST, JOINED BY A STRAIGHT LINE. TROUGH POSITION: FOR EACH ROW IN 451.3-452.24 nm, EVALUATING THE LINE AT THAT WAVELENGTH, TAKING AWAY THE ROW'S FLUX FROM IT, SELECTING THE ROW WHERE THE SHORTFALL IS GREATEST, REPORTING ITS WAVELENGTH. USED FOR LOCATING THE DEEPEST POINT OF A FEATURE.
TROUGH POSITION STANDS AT 451.770 nm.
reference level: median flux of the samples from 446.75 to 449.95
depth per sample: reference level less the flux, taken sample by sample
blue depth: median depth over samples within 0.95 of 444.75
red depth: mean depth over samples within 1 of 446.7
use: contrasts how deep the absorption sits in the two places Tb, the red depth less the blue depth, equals -1.3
